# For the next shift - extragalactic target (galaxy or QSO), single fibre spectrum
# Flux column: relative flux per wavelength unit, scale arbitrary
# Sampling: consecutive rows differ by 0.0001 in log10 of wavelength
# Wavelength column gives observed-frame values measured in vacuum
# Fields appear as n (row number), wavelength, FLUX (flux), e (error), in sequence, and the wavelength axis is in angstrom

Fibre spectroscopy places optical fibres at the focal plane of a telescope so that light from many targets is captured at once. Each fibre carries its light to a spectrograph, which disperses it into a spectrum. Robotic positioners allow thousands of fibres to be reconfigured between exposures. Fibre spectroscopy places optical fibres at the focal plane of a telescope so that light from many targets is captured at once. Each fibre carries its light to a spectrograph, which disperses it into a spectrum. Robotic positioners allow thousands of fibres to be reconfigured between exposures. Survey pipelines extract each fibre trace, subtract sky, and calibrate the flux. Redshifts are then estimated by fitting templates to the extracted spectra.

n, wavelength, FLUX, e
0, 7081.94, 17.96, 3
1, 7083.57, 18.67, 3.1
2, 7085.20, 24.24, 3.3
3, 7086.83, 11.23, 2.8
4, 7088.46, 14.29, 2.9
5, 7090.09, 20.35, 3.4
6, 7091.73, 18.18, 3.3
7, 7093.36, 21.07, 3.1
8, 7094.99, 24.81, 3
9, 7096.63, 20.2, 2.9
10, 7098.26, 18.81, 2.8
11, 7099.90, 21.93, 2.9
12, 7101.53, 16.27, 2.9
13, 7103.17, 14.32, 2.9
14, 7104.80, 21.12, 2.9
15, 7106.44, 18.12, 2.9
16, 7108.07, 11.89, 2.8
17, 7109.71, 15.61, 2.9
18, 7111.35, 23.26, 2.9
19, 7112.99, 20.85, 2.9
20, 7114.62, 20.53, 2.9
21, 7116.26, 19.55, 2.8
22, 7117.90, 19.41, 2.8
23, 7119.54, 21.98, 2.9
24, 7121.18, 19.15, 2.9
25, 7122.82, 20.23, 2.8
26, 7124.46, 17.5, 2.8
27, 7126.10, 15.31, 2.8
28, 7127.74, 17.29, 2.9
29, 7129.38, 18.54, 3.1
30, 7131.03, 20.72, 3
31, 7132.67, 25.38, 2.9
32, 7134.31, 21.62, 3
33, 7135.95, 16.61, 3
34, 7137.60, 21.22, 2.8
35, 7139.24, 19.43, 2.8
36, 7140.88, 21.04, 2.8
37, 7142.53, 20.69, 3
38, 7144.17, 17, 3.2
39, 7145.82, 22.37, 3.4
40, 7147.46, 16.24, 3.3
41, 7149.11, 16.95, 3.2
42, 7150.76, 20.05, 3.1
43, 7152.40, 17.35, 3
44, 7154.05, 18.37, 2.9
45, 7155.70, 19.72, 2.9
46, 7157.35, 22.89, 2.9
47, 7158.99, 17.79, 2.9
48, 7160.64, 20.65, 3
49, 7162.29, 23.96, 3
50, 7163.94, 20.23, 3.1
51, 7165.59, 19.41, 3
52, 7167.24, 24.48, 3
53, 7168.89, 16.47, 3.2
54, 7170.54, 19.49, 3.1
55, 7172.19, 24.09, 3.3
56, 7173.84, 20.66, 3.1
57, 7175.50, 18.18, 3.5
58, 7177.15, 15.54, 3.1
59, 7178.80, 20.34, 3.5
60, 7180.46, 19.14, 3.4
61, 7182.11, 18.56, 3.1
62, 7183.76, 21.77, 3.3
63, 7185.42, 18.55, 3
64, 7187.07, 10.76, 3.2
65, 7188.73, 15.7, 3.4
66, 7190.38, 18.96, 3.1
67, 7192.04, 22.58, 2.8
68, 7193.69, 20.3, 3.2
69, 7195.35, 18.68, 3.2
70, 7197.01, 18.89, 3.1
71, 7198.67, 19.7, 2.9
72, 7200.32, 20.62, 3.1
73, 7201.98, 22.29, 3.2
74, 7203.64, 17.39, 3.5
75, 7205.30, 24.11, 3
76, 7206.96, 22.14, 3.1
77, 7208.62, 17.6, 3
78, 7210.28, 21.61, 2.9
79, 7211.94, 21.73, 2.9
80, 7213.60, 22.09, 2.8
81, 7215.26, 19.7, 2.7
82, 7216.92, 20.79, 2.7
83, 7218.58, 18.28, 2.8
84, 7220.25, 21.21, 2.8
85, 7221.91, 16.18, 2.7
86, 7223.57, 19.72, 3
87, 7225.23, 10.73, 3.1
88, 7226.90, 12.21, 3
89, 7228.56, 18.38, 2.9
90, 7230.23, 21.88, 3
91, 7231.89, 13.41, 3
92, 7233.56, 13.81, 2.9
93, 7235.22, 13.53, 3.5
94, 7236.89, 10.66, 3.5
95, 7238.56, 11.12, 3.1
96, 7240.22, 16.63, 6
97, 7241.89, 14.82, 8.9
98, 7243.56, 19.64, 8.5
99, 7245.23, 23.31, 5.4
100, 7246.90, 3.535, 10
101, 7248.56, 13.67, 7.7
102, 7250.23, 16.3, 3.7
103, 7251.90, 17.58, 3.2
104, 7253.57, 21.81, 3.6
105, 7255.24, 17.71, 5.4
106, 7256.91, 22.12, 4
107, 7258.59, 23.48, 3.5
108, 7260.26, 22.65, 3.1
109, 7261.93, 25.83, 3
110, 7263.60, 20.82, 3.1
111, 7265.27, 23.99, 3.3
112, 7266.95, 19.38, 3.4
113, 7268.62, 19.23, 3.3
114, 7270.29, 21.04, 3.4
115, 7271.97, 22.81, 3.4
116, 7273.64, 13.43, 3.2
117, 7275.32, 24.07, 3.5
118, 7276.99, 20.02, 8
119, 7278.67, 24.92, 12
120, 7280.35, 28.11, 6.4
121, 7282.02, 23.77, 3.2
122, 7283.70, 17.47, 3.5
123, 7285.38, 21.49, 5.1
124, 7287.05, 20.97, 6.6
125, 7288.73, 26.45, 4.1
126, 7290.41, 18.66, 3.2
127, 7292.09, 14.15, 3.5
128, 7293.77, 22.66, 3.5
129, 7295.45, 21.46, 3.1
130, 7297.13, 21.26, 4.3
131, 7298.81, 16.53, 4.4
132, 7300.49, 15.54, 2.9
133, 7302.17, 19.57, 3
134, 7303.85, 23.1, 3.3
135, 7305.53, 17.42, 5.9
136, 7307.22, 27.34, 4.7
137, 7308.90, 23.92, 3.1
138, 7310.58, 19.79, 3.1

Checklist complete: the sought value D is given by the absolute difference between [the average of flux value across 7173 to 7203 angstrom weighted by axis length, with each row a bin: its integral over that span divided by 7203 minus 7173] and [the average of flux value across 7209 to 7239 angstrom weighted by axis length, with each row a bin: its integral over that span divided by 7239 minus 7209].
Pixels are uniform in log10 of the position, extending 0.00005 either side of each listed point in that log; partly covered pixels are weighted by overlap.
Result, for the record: 2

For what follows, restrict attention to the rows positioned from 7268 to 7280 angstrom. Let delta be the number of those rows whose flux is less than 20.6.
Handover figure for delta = 3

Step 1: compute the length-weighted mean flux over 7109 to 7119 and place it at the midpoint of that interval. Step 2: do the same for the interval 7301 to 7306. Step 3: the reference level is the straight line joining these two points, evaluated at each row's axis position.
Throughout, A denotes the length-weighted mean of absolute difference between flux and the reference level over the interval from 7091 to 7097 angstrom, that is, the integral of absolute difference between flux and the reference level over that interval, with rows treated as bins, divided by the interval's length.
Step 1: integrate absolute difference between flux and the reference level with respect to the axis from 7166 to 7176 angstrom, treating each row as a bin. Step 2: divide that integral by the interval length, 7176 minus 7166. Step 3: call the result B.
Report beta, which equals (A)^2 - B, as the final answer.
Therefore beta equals 2.0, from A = 2.12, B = 2.46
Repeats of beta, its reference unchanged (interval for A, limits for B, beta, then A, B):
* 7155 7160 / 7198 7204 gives 1.8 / 1.78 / 1.40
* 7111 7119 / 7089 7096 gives -1.0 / 1.05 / 2.12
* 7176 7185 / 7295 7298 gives 1.6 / 1.75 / 1.42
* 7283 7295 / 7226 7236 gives 4.0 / 3.01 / 5.08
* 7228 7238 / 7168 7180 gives 28.2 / 5.51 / 2.17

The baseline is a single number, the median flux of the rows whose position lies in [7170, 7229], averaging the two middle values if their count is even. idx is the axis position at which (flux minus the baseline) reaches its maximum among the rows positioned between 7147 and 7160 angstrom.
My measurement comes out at 7157.35 angstrom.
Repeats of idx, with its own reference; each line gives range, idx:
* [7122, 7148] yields 7132.67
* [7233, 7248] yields 7245.23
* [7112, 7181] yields 7132.67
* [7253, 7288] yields 7280.35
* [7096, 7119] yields 7111.35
